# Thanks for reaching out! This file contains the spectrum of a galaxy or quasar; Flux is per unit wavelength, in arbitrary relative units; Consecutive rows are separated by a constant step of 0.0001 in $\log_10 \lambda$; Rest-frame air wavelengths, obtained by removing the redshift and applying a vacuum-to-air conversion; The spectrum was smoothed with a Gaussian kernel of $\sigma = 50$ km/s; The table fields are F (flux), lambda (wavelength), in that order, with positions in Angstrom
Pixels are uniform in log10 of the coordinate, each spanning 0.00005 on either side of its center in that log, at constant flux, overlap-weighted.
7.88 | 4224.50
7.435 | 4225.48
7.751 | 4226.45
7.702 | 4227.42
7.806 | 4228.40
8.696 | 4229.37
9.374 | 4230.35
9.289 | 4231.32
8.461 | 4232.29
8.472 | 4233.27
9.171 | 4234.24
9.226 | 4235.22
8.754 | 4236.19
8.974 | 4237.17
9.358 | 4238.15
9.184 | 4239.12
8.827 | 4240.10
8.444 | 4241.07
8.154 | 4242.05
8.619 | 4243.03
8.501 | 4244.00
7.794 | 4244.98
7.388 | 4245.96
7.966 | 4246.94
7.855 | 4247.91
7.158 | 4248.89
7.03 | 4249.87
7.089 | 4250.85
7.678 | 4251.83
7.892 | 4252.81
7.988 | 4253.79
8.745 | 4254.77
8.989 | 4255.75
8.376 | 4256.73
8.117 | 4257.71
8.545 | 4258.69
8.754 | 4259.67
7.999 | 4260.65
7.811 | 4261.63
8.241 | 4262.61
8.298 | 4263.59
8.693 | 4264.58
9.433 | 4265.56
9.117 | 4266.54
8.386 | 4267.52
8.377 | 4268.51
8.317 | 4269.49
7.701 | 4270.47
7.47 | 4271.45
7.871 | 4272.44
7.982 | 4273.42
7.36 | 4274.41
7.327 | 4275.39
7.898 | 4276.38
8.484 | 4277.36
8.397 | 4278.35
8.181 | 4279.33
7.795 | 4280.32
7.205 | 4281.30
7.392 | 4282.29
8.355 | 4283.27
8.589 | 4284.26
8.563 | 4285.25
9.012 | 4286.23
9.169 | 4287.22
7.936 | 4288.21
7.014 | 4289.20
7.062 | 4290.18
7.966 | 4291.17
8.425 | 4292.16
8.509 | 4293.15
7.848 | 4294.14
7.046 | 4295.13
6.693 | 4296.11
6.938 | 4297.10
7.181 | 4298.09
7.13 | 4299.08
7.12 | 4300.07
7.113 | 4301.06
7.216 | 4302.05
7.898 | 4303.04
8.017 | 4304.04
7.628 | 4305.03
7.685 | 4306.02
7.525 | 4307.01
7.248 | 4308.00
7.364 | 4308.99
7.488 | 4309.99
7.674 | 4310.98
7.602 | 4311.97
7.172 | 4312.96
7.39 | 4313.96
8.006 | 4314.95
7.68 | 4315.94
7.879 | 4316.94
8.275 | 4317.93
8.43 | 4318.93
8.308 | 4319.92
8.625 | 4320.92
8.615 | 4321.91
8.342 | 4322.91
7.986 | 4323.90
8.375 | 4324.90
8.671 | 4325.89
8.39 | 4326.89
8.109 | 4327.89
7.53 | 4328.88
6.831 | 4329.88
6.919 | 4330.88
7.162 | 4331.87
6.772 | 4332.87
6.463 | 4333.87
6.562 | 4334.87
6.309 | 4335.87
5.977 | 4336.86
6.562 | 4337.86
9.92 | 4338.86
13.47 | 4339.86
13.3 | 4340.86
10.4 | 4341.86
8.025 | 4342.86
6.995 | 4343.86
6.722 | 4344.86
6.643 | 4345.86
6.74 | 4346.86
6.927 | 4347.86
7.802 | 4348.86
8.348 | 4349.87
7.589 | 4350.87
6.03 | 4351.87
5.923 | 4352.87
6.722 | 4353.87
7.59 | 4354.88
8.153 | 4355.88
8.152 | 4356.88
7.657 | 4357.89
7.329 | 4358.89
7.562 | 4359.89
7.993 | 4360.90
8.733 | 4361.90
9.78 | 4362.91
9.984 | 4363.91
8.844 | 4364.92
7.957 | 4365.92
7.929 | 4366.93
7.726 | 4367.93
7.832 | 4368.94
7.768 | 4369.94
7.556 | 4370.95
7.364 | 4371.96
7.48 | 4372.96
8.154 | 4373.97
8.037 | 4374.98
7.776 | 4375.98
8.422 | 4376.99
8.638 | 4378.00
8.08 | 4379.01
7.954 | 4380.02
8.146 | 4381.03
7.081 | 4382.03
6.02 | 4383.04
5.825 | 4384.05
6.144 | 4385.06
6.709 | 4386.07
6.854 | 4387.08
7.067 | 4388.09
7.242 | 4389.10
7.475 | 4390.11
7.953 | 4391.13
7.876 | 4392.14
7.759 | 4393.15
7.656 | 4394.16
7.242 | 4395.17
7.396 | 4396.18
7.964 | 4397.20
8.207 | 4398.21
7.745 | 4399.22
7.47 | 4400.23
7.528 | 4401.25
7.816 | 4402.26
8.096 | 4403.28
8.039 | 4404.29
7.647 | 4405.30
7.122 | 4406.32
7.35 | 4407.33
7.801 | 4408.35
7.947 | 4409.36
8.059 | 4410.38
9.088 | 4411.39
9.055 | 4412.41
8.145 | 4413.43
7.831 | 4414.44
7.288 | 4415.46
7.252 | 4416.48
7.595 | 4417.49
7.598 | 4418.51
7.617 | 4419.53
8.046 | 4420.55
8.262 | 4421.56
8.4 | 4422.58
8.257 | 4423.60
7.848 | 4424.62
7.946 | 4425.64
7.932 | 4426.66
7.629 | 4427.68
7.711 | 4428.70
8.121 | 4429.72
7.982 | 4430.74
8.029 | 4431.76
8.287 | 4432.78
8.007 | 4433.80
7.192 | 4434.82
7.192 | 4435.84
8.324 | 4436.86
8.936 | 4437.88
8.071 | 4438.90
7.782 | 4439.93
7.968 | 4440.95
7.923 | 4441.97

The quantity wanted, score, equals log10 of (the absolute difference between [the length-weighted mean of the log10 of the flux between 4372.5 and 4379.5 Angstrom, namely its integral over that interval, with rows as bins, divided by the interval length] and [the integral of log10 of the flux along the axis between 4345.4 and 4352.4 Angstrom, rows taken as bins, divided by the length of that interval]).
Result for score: -1.26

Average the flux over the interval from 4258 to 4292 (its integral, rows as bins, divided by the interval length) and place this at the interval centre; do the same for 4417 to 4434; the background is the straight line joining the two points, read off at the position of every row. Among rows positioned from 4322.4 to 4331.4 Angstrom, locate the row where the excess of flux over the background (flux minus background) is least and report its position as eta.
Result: 4329.88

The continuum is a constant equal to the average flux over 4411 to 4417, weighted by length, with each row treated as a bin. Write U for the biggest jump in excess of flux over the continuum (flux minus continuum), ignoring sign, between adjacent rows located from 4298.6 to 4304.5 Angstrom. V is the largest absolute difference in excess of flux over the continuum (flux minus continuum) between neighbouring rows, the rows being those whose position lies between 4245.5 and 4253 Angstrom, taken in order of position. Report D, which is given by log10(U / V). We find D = -0.01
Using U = 0.68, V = 0.70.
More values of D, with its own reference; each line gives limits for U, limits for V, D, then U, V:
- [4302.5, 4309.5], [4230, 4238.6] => -0.33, 0.39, 0.83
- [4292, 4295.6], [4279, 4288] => -0.08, 0.80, 0.96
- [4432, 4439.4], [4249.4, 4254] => 0.28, 1.13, 0.59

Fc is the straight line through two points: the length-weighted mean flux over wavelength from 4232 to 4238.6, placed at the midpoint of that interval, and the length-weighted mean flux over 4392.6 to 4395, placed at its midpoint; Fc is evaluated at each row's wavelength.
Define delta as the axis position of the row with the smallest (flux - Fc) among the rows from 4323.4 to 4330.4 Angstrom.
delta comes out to 4329.88 Angstrom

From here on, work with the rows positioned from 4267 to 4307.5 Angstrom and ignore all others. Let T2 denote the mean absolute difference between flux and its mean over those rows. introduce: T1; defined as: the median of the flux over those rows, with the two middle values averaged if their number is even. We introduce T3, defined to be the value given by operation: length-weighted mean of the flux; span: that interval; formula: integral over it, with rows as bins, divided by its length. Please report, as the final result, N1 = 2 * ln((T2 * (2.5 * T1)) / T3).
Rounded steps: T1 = 7.8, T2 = 0.5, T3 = 7.80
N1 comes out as 0.5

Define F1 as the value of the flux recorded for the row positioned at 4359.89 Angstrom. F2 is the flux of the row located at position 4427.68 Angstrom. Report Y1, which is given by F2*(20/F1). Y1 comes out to 20.2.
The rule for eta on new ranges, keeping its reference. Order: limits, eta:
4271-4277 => 4275.39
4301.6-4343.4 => 4336.86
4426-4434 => 4427.68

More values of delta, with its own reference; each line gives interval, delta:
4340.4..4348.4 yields 4345.86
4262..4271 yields 4270.47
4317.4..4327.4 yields 4323.90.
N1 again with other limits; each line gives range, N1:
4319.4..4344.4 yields 2.3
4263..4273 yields 0.2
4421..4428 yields -1.1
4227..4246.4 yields 0.4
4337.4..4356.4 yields 2.6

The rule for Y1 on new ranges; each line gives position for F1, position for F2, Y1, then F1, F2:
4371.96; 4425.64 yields 21.6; 7.364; 7.946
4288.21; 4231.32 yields 23.4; 7.936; 9.289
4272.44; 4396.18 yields 18.8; 7.871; 7.396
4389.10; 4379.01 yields 22.3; 7.242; 8.08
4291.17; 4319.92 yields 20.9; 7.966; 8.308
